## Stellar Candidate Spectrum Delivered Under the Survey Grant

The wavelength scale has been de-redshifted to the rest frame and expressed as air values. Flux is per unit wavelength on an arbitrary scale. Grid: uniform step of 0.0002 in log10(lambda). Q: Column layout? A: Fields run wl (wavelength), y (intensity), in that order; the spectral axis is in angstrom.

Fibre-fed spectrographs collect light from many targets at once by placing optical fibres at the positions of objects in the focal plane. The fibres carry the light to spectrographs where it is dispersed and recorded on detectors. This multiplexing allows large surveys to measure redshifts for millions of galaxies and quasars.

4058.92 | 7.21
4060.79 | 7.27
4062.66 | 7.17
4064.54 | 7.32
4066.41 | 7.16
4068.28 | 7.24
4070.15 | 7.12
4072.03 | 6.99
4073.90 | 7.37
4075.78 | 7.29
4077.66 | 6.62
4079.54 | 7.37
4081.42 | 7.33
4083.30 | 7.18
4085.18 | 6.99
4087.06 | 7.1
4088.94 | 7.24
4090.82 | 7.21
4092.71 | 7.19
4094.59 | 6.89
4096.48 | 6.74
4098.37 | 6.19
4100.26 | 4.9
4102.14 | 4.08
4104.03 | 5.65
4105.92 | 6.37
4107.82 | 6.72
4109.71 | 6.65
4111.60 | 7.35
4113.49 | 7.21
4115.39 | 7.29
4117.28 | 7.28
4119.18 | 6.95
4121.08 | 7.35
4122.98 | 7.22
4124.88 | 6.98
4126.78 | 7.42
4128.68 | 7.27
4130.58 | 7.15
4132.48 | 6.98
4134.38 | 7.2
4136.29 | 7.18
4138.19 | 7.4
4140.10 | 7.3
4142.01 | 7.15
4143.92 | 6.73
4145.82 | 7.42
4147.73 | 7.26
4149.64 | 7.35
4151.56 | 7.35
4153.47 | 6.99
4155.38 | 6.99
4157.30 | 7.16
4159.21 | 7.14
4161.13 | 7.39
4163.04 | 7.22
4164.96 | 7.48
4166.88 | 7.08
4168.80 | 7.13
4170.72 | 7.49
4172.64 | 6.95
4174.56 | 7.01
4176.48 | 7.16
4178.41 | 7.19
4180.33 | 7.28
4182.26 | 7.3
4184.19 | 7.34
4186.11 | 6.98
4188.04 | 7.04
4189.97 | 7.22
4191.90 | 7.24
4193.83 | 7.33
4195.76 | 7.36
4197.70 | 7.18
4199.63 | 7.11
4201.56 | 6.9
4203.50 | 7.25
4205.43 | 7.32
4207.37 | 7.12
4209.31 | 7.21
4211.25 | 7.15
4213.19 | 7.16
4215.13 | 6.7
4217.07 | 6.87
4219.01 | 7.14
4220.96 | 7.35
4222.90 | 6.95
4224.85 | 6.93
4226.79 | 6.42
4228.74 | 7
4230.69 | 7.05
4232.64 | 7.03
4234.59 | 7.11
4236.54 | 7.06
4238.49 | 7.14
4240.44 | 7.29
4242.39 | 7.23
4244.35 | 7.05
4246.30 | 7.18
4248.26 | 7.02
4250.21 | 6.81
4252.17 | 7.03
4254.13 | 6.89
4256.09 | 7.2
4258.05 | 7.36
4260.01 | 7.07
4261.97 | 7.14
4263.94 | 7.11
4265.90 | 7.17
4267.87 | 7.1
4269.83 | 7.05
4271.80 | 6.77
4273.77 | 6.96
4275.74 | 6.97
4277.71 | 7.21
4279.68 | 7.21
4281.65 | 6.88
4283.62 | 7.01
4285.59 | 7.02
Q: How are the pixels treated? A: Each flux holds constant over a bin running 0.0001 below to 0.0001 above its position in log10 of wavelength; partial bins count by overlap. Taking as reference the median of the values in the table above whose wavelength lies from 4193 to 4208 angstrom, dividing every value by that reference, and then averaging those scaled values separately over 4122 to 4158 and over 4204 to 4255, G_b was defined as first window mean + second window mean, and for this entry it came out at 1.97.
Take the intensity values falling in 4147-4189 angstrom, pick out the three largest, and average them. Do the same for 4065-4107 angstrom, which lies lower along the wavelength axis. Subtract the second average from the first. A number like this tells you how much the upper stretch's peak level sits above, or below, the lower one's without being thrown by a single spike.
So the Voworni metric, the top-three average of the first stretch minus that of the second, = 0.10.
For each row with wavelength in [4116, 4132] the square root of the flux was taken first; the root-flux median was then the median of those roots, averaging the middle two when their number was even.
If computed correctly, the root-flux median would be 2.692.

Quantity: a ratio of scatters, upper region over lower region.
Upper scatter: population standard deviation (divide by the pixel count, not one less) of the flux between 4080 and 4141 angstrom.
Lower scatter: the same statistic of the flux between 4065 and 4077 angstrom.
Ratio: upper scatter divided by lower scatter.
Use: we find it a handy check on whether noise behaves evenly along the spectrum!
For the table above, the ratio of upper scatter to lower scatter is 5.9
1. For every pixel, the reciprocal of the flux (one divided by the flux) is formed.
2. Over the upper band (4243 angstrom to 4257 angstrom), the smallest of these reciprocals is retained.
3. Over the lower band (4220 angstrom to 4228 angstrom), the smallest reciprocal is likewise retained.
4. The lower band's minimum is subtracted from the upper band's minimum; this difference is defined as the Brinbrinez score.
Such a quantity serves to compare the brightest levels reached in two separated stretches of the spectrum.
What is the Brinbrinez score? 0.0028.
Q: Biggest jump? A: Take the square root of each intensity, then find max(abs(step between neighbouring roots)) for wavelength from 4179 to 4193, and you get 0.067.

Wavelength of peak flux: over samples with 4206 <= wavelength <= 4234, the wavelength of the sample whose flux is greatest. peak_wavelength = 4220.96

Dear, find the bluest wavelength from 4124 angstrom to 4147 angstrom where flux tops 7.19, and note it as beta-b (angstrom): 4126.78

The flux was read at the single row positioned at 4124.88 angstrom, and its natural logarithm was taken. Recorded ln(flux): 1.94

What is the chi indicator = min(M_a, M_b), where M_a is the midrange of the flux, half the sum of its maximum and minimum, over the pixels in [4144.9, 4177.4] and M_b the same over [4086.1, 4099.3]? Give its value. 6.7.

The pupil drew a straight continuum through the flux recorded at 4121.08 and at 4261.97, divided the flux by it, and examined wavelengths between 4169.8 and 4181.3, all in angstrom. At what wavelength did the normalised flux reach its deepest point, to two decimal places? 4172.64 angstrom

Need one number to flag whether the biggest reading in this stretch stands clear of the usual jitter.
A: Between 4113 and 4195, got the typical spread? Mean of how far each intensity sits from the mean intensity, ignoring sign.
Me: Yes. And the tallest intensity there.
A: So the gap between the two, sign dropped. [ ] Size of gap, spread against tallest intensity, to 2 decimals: 7.36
